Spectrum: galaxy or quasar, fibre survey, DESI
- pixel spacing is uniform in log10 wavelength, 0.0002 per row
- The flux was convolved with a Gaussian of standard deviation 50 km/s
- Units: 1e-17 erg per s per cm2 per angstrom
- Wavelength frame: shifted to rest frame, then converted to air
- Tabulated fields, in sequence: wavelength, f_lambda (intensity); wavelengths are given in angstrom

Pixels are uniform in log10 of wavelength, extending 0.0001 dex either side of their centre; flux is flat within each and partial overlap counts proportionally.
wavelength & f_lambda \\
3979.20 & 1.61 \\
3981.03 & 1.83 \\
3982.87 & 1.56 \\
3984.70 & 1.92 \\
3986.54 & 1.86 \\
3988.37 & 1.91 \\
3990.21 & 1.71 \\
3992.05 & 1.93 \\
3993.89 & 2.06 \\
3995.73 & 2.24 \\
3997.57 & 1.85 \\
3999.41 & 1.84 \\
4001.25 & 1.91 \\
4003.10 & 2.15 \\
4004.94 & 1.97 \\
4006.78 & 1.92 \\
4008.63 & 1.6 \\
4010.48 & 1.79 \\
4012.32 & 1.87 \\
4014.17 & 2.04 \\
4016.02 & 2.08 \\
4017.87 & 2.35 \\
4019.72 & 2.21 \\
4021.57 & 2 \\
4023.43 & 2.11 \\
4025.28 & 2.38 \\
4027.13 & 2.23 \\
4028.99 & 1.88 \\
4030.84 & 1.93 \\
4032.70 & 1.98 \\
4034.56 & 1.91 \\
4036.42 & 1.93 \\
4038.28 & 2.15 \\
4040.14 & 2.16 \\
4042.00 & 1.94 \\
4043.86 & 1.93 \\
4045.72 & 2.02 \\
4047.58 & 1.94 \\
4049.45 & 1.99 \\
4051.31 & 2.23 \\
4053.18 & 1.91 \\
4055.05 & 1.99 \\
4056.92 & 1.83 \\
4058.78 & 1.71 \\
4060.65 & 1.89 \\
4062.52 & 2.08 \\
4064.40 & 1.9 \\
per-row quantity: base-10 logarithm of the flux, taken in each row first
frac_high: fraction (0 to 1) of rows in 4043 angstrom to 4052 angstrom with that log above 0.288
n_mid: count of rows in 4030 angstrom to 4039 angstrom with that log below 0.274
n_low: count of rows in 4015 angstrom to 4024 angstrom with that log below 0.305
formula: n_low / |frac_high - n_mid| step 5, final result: 1.7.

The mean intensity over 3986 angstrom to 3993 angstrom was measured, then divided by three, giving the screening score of 0.618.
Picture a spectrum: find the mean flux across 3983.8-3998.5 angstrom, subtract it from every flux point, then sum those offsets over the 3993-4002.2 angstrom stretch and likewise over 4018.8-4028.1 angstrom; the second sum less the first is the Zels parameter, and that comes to 1.0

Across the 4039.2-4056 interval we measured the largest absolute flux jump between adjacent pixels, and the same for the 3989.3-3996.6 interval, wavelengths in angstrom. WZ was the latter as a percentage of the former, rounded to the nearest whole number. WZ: 69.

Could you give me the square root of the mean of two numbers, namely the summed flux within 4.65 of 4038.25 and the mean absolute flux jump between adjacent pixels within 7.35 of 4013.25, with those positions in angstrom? 2.3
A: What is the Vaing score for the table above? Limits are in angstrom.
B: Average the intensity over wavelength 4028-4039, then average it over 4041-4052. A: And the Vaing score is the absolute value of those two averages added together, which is 3.97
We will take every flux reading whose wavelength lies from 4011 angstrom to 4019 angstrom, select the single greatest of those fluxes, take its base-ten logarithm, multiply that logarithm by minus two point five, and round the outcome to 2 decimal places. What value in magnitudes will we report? -0.93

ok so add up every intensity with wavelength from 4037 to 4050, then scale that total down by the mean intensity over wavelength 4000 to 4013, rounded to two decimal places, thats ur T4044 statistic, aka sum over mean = 7.49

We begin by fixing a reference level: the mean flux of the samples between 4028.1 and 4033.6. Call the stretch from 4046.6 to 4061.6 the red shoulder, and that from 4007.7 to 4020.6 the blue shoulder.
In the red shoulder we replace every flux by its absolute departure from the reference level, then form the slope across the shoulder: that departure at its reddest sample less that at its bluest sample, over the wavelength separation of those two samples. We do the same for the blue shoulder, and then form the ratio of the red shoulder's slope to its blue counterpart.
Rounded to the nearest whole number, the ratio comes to -1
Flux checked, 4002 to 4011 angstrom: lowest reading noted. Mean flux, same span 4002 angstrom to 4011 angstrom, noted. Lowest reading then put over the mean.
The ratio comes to 0.85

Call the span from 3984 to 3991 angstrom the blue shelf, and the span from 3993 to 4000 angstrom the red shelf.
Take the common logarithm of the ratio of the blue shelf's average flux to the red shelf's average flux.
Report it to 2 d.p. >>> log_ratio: -0.03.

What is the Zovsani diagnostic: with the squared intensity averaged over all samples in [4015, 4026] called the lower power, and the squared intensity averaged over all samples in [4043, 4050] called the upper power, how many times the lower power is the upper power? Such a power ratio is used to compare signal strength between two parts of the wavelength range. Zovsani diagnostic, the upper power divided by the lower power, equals 0.81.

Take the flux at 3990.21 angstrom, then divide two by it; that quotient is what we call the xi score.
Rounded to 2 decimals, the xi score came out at 1.17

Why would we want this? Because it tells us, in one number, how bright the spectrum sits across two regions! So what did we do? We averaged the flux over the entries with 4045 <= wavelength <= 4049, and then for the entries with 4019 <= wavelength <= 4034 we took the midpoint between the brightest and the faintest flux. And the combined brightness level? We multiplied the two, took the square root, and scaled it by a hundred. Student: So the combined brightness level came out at 205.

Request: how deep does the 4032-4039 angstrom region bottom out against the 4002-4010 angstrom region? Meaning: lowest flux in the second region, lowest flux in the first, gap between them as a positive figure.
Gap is 0.3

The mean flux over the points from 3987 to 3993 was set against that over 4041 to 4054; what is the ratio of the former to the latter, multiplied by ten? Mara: 9.3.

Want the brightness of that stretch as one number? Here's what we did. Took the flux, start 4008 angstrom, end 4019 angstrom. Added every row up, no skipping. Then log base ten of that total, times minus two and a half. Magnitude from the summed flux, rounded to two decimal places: -2.67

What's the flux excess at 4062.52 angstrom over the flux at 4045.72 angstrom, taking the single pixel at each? 0.06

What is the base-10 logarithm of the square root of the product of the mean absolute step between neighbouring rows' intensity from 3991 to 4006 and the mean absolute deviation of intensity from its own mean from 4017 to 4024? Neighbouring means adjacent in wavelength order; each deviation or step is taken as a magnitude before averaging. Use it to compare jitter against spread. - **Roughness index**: -0.86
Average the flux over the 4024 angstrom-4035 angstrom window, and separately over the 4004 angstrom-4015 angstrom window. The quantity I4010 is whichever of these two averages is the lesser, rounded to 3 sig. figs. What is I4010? 1.87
